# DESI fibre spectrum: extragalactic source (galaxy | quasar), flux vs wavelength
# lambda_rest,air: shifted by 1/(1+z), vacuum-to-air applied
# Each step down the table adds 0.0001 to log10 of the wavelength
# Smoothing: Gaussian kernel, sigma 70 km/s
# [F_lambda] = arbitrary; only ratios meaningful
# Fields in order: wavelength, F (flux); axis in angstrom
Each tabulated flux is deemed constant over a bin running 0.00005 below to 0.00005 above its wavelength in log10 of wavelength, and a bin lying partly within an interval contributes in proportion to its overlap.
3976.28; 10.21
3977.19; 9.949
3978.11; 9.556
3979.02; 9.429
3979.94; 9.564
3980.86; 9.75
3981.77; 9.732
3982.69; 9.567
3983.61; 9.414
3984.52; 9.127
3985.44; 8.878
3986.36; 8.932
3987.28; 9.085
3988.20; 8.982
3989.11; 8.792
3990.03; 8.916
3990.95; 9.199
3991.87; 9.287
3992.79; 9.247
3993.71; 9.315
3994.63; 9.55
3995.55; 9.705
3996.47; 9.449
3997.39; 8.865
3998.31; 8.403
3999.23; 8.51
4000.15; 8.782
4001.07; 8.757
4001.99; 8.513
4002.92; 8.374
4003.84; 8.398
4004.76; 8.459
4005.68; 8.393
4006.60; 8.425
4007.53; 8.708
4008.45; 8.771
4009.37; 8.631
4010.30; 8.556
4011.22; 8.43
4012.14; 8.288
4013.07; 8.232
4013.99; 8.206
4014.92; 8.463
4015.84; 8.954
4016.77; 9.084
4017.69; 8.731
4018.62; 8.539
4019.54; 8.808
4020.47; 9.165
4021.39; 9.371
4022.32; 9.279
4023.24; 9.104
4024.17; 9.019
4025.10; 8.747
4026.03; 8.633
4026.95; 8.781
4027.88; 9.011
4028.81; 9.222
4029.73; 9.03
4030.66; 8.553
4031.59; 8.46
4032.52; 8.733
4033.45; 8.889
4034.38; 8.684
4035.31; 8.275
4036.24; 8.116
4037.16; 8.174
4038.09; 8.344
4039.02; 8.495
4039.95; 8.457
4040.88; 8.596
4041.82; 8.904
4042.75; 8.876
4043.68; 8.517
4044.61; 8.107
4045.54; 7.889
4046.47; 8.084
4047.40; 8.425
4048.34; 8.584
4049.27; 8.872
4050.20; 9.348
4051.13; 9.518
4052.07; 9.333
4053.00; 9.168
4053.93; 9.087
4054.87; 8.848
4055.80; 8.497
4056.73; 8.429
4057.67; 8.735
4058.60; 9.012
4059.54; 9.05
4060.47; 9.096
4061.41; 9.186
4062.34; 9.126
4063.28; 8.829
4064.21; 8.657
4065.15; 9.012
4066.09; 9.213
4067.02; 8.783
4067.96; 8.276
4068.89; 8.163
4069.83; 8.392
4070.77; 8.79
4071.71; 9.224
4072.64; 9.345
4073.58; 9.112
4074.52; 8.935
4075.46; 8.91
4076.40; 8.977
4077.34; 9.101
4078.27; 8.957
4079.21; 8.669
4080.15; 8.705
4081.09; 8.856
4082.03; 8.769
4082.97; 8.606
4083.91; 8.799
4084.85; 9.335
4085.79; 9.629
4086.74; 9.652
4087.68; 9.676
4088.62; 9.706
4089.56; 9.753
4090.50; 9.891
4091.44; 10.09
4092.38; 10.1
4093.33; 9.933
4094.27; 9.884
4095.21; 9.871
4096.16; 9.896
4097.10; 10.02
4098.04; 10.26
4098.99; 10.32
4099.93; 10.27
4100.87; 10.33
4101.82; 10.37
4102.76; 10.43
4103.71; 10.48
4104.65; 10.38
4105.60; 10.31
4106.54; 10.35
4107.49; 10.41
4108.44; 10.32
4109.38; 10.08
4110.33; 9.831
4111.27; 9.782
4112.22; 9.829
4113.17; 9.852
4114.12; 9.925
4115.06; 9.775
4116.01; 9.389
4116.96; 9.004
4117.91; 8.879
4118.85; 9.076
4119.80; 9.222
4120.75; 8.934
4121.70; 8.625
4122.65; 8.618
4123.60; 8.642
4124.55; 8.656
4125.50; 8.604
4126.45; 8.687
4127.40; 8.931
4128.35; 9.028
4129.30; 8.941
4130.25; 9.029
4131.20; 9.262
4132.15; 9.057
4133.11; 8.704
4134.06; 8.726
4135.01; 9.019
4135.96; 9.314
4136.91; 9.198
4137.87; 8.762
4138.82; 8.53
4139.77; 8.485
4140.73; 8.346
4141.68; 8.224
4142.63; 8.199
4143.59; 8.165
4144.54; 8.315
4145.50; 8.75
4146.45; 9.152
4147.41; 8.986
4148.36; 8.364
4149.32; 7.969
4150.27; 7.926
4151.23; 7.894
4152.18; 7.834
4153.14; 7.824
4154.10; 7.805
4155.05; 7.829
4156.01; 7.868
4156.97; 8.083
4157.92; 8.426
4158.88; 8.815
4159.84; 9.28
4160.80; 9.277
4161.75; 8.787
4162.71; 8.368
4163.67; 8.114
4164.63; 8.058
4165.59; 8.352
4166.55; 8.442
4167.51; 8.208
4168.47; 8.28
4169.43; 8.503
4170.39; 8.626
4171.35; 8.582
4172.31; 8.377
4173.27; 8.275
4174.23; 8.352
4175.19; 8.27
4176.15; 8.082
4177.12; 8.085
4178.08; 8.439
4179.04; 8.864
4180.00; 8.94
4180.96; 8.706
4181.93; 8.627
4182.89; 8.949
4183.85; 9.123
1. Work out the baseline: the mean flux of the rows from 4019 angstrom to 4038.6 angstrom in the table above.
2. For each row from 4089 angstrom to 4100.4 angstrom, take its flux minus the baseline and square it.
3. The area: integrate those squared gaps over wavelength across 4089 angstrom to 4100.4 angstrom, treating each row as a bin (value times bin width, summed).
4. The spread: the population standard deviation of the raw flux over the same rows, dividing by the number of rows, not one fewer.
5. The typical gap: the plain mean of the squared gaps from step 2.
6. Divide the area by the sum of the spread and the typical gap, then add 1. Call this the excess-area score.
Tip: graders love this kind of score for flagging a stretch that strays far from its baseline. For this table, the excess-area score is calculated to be 11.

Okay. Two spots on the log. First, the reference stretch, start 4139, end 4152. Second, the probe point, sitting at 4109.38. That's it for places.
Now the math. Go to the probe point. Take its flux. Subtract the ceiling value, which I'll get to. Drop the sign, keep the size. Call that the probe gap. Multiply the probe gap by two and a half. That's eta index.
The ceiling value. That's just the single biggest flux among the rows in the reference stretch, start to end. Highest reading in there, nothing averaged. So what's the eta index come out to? 2.3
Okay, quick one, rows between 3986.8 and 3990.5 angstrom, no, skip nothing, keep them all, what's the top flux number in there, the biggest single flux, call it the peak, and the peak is 9.085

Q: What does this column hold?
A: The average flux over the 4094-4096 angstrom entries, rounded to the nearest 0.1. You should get 9.9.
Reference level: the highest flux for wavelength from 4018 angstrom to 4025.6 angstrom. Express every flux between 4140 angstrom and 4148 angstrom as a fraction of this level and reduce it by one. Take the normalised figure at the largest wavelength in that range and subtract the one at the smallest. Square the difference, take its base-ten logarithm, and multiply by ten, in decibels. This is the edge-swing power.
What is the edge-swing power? -23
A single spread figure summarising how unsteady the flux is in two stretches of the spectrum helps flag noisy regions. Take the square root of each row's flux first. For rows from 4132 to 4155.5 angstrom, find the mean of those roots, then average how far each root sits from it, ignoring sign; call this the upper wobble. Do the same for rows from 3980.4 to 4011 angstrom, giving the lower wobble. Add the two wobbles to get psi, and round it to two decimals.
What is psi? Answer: 0.13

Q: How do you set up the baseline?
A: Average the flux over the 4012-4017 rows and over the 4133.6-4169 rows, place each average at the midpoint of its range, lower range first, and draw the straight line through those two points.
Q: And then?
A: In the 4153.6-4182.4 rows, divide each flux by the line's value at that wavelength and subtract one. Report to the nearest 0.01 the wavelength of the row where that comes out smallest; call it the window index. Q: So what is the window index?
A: 4154.10 angstrom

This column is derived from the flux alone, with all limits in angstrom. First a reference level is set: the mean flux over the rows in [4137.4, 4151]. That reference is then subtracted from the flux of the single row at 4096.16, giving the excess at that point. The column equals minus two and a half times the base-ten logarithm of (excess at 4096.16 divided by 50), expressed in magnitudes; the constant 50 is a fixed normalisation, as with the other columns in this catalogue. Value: 3.8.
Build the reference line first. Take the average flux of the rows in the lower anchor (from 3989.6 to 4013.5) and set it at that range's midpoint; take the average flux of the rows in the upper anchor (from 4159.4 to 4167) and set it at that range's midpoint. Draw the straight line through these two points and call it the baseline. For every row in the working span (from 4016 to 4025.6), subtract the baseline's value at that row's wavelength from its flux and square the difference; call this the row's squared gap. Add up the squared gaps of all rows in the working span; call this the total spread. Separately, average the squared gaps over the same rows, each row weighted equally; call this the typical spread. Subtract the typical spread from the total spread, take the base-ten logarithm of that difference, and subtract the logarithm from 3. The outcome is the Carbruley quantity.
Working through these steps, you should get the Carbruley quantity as 2.97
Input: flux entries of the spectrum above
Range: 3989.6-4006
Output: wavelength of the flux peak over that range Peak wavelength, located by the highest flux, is 3995.55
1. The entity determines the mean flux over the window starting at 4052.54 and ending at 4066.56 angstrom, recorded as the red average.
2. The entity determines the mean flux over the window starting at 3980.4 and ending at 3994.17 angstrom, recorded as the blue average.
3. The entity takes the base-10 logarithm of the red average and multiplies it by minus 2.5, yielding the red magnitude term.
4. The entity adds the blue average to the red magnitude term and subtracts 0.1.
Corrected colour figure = 6.74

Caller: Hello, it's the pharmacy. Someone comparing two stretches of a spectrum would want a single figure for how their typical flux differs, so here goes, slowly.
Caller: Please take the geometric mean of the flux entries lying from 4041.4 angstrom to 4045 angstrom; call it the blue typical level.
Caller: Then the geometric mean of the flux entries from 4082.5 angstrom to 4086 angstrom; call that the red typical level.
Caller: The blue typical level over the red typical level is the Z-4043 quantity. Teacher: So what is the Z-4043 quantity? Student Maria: 0.946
